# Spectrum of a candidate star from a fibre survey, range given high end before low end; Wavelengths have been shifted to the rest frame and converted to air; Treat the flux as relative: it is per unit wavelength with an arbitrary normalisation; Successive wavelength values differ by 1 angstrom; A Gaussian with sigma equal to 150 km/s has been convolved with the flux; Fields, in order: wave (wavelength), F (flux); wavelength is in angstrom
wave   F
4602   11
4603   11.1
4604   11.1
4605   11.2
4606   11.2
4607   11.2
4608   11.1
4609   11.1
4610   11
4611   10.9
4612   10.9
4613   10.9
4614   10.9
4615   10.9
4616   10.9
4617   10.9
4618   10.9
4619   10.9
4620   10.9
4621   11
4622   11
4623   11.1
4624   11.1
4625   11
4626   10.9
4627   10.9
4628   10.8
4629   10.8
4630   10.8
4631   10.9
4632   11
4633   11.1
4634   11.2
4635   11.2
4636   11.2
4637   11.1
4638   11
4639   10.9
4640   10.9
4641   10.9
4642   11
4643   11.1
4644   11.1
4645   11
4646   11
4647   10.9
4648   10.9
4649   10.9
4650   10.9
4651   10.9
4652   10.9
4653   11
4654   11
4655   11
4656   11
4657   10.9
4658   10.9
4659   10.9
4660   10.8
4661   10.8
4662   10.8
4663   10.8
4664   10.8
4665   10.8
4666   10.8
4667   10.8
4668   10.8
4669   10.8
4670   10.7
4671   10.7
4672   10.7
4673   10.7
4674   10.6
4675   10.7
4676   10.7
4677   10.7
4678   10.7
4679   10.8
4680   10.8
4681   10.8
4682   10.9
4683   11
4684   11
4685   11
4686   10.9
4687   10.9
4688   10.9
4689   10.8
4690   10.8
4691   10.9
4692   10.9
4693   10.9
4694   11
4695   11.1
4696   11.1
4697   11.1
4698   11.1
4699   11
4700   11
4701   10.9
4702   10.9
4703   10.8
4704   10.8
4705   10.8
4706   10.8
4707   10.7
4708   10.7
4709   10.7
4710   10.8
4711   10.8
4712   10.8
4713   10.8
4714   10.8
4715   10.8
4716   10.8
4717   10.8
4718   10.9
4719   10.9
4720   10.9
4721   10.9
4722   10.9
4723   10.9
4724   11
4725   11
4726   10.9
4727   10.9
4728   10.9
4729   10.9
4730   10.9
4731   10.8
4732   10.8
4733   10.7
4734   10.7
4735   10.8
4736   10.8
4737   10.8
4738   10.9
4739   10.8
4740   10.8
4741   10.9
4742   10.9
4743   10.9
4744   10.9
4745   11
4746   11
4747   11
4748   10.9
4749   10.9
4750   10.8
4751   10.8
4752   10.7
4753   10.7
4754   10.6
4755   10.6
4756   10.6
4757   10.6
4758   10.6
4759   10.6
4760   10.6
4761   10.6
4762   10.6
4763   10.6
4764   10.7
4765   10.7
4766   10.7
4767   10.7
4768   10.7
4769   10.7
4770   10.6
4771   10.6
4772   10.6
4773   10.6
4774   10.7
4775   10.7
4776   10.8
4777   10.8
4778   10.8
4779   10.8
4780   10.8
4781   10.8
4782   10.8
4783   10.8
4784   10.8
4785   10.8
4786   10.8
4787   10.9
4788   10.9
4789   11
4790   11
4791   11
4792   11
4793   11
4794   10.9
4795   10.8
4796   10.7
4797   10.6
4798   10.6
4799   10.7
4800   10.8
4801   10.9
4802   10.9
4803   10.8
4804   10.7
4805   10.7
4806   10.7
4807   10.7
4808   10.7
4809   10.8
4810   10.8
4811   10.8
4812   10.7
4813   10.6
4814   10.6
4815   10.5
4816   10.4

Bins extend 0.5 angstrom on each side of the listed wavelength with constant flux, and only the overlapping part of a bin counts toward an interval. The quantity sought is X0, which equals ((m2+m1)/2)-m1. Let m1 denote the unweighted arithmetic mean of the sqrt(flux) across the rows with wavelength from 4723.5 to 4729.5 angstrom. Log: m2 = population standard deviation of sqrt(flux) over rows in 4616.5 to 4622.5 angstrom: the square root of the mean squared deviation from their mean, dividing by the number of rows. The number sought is -1.65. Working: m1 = 3.31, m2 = 0.0071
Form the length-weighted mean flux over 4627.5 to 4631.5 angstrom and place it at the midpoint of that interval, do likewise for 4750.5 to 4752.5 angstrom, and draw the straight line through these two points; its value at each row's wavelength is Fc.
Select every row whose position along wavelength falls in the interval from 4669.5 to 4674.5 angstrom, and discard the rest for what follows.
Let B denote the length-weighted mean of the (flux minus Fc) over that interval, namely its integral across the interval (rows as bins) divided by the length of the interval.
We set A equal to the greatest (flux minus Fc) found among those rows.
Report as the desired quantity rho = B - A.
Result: -0.021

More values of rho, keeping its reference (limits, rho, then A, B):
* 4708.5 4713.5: -0.021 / 0.03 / 0.01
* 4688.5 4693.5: -0.041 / 0.11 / 0.07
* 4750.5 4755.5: -0.119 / 0.05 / -0.07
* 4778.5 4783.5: -0.001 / 0.07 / 0.07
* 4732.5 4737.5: -0.041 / 0.04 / 0.00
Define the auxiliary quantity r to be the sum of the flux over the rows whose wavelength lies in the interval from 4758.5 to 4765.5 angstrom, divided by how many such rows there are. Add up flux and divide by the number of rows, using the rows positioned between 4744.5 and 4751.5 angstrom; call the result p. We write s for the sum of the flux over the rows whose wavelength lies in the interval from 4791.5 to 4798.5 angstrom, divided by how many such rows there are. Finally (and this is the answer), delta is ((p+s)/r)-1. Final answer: 1.04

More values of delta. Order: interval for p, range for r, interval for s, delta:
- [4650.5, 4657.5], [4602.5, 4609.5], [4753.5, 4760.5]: 0.93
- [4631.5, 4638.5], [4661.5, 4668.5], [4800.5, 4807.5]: 1.03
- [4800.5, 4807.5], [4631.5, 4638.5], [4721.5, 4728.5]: 0.95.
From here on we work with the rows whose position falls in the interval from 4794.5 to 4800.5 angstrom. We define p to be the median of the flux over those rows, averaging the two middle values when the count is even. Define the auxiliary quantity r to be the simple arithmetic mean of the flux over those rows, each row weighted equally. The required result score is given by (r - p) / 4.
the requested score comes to 0.000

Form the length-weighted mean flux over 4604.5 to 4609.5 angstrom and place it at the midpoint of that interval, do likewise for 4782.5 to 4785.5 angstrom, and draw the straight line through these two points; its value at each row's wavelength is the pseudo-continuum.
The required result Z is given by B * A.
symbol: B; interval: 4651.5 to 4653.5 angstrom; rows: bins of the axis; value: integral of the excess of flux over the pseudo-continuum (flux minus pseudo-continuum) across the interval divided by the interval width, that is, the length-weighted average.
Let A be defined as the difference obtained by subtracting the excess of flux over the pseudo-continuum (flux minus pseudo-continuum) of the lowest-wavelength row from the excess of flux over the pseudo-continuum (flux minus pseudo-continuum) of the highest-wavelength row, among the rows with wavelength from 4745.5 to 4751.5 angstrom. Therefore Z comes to 0.02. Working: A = -0.19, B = -0.12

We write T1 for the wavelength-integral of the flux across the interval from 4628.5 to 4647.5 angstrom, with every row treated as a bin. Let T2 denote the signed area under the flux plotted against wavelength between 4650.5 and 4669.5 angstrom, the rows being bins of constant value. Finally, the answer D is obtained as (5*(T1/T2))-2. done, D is 3.06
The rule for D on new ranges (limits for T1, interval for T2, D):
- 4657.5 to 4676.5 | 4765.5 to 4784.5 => 3.02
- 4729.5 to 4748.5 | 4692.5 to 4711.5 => 2.98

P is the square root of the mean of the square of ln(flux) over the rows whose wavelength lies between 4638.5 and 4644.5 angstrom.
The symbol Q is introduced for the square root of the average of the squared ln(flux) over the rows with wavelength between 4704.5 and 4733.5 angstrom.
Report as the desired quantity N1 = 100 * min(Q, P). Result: 238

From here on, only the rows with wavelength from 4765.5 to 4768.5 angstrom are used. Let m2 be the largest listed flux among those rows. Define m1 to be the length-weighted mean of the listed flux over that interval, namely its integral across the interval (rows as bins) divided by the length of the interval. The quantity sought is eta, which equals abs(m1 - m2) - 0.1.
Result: -0.10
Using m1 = 10.70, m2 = 10.7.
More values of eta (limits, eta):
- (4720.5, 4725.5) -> -0.04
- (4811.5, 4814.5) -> -0.03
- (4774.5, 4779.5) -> -0.08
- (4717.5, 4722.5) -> -0.10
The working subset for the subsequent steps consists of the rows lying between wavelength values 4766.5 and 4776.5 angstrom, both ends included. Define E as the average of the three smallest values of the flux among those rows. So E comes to 10.6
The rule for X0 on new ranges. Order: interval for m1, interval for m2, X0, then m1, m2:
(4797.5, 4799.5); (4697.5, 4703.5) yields -1.62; 3.26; 0.0145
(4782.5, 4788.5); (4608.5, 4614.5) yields -1.64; 3.29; 0.0115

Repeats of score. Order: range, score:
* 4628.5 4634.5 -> 0.004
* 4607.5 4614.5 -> 0.018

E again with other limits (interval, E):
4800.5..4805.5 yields 10.7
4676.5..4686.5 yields 10.7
